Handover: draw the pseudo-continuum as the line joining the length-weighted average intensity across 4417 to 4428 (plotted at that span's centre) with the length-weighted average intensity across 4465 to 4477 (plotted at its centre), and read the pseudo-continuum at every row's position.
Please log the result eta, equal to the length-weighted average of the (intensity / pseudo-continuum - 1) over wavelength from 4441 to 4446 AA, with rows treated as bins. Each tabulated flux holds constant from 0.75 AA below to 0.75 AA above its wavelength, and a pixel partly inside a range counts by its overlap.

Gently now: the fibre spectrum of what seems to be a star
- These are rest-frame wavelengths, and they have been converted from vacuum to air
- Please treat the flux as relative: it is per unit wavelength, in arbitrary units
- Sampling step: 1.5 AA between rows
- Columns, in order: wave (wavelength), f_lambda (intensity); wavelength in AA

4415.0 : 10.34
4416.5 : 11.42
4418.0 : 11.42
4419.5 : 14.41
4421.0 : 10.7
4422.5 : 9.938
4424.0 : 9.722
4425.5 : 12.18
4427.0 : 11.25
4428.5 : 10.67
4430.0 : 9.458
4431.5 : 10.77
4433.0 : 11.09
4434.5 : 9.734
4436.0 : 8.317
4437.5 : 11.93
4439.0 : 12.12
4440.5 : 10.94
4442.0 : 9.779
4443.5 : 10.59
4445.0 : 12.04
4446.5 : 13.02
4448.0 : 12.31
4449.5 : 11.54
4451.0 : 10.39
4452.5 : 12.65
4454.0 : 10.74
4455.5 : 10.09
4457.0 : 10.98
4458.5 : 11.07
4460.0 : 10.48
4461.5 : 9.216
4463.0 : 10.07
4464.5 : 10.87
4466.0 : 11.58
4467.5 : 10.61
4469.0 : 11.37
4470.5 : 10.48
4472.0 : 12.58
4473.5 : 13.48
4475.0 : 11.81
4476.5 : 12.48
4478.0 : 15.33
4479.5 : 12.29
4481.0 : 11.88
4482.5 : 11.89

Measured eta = -0.05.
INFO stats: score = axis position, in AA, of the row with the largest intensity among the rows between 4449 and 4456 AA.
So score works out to 4452.5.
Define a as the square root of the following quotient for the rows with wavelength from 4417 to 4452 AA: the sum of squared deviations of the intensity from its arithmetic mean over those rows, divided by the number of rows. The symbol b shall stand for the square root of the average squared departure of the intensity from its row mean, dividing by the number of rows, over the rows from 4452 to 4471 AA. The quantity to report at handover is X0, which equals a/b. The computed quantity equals 1.6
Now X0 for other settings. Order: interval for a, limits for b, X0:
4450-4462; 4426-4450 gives 0.8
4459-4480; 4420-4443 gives 1.4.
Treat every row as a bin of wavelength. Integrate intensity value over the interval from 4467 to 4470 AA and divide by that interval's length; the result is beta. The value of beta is 11.0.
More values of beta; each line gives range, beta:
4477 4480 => 13.8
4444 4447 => 12.3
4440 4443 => 10.3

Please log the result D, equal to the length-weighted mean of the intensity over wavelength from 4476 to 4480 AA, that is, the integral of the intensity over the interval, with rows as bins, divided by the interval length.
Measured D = 13.5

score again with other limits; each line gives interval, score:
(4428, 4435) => 4433.0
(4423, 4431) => 4425.5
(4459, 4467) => 4466.0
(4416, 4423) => 4419.5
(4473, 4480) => 4478.0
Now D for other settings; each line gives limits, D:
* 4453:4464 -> 10.4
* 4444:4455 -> 11.7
